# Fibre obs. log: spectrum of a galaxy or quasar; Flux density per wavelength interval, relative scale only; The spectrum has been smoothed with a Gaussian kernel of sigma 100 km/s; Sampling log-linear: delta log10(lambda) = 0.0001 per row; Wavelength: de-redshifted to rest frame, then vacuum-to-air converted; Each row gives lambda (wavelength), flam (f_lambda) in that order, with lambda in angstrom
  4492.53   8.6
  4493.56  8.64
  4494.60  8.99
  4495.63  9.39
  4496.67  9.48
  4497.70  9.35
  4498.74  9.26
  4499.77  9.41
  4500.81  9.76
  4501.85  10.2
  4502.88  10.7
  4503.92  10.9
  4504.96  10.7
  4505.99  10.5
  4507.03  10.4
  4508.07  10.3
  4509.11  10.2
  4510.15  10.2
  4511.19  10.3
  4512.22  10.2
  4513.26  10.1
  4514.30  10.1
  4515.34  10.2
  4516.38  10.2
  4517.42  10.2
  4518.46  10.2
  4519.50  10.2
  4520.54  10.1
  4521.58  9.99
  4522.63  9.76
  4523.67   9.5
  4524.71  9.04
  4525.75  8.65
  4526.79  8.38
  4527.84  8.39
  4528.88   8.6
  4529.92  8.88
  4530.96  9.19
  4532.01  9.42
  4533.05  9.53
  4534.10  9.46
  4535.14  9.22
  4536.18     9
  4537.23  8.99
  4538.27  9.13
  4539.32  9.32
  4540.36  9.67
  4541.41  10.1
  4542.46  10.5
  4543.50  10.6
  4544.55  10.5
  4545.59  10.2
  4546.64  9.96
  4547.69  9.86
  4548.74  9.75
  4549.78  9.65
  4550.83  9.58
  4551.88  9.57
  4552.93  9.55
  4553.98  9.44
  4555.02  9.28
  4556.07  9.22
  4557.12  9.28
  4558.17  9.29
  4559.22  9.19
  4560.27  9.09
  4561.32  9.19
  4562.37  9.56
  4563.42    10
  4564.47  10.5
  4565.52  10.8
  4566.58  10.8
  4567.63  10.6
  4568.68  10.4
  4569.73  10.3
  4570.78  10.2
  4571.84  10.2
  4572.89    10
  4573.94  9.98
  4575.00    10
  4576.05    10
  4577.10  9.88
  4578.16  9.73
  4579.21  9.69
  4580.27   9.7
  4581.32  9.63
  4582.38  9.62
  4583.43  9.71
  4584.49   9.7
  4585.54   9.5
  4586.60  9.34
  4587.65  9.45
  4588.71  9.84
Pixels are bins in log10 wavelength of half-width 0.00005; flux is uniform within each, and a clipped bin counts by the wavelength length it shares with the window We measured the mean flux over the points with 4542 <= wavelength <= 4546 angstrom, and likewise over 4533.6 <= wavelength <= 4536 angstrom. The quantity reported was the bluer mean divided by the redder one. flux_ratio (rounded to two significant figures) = 0.89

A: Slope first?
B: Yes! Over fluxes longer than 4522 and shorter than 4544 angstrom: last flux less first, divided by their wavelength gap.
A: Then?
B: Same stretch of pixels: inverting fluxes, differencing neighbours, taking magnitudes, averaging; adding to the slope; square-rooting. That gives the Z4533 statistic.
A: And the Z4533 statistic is 0.21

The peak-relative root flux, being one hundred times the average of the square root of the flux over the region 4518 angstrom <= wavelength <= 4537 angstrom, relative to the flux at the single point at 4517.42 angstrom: 30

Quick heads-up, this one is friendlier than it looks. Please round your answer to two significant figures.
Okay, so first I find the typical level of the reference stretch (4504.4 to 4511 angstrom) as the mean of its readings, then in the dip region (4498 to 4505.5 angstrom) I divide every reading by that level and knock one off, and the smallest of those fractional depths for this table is -0.11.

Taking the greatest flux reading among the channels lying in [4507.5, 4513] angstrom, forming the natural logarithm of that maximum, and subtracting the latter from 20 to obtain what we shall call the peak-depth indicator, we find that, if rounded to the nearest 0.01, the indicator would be 17.67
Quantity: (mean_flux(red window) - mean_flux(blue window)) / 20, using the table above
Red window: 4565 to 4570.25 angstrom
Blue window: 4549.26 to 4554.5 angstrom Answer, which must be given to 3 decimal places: 0.051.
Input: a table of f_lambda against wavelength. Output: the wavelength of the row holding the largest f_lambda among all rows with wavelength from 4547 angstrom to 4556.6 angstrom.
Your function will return 4547.69 angstrom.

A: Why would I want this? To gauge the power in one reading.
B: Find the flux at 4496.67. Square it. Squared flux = 90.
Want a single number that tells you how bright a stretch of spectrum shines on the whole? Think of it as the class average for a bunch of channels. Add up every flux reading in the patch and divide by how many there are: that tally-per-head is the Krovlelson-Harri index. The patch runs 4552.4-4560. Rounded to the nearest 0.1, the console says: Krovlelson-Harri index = 9.3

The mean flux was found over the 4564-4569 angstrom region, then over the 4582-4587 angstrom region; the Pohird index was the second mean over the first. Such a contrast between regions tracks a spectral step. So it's 0.90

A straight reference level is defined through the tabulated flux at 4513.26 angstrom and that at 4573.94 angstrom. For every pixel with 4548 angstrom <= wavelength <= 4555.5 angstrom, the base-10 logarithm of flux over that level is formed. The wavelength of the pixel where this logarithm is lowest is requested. 4555.02 angstrom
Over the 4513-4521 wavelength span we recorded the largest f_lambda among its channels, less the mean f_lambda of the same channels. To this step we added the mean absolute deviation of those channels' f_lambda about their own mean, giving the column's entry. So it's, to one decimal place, 0.1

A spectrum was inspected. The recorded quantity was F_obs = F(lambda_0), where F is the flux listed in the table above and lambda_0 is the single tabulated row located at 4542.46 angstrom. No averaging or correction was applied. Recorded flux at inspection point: 10.5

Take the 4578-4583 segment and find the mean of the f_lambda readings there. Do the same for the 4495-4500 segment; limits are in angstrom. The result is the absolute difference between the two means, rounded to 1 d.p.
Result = 0.3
